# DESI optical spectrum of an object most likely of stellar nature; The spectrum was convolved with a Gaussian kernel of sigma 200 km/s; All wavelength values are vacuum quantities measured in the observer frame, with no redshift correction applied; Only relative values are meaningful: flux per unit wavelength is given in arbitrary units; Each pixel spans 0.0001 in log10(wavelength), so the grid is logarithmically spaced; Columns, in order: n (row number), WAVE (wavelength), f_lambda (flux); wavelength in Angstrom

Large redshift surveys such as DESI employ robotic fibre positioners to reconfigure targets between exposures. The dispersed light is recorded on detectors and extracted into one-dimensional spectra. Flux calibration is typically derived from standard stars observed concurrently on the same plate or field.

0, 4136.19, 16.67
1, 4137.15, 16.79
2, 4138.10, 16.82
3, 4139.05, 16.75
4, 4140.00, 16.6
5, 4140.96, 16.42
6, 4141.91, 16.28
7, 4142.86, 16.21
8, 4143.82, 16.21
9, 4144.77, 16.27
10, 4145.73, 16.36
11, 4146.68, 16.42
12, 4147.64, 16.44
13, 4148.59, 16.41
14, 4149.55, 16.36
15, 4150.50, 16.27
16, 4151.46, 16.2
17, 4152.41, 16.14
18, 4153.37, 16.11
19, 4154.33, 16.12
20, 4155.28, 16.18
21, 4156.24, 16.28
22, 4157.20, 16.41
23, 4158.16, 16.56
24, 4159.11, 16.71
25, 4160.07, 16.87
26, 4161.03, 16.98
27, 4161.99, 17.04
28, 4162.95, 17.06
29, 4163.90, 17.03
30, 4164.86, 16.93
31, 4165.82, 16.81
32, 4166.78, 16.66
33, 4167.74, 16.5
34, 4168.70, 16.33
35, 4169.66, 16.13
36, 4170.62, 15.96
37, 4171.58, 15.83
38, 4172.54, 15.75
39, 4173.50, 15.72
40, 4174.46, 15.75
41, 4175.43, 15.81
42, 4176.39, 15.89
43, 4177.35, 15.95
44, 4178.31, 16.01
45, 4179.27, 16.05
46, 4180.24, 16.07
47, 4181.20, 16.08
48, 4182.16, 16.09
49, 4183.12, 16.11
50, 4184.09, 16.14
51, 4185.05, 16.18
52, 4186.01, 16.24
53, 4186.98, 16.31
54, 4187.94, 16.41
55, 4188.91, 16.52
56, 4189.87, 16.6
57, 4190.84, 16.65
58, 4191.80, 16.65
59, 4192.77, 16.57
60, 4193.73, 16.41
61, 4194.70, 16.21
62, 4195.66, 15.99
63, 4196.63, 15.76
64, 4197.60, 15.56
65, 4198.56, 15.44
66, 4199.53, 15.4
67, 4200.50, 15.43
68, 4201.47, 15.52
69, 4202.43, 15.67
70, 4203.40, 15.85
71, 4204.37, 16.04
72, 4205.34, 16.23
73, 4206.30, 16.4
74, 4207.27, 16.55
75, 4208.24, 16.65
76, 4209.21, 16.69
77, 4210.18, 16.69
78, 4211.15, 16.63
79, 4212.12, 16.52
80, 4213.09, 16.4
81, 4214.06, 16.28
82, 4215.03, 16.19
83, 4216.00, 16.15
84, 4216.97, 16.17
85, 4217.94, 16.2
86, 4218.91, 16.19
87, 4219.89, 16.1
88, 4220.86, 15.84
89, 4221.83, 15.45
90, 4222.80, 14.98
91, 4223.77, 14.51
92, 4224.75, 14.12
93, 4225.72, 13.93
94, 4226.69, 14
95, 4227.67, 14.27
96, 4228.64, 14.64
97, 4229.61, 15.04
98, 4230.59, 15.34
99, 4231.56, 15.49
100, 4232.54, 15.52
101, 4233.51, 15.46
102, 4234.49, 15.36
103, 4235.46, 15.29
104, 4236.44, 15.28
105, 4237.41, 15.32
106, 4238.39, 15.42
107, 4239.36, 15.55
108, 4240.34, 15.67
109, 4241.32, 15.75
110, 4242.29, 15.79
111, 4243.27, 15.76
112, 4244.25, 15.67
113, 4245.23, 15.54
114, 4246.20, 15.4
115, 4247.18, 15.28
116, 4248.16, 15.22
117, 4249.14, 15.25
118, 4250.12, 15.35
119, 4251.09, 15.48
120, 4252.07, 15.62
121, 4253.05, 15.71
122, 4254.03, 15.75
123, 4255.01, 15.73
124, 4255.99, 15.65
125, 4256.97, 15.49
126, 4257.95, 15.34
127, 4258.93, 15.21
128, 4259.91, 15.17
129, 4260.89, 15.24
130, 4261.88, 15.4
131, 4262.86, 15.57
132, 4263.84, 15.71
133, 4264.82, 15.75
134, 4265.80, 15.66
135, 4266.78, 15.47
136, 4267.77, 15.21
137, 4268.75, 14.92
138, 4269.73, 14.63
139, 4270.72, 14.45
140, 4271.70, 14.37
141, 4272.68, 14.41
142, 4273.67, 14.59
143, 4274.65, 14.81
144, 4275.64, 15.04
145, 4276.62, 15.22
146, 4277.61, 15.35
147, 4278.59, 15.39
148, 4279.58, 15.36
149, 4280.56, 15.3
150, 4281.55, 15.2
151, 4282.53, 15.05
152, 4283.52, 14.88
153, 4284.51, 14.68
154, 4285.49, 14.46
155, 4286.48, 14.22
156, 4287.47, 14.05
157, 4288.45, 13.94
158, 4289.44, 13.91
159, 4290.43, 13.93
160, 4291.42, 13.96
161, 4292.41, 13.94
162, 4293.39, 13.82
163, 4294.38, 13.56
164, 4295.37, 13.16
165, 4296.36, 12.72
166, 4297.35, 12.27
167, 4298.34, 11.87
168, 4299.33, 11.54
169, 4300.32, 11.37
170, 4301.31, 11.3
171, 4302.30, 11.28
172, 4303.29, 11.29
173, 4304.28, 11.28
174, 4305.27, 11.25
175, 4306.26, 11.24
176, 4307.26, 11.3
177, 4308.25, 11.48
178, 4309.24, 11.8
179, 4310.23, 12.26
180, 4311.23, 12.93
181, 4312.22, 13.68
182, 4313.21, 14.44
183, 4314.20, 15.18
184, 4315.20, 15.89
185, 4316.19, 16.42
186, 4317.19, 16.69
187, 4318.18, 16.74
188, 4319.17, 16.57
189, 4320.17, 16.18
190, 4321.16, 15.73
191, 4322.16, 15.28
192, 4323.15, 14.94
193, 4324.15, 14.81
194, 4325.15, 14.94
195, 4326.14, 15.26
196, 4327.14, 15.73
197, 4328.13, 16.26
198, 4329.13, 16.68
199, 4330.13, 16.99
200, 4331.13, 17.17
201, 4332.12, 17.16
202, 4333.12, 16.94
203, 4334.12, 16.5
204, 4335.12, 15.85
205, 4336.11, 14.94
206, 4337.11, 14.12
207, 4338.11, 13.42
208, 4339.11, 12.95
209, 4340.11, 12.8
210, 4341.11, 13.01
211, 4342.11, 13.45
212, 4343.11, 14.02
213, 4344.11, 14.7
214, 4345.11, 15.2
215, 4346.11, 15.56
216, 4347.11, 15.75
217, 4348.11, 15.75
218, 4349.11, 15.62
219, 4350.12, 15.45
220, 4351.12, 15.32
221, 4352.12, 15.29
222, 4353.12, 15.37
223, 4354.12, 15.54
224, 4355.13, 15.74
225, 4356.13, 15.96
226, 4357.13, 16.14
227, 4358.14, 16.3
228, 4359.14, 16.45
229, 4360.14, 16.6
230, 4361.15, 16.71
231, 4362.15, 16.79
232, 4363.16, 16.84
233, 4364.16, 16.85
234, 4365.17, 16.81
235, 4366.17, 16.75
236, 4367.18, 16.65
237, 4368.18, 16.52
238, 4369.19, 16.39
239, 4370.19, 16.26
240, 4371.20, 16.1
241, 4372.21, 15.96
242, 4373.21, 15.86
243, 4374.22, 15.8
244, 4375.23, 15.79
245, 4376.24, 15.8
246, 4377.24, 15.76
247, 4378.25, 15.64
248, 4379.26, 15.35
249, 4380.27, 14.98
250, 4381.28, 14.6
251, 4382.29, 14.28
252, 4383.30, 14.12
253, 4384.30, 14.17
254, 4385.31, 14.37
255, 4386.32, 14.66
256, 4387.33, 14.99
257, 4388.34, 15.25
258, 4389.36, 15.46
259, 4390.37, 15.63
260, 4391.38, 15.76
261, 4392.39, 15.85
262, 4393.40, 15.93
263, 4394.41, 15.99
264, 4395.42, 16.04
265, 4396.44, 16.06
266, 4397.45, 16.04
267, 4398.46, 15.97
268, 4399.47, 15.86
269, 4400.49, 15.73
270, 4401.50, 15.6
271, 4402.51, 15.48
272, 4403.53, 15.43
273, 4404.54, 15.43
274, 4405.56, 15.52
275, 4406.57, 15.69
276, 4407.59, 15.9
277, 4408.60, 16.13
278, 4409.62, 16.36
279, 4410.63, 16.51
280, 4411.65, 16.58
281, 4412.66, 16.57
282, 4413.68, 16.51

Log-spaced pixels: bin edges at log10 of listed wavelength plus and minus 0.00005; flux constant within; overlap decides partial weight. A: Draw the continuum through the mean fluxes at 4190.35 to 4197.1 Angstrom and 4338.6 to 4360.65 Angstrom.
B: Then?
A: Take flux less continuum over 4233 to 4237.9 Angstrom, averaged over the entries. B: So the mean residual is -0.7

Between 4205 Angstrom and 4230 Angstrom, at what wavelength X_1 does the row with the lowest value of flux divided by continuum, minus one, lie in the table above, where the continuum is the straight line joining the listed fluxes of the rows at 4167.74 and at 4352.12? 4225.72 Angstrom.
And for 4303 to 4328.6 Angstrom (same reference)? 4306.26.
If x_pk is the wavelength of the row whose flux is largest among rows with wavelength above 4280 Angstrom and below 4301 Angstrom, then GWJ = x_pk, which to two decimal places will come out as 4280.56 Angstrom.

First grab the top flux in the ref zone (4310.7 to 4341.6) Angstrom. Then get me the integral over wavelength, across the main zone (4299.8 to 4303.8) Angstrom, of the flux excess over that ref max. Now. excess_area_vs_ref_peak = -23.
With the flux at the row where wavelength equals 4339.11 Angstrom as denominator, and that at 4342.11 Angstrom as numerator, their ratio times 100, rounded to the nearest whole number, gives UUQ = 104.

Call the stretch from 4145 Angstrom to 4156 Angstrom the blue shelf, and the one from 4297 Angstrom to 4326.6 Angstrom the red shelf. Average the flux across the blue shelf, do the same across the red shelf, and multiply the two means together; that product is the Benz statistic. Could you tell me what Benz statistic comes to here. 221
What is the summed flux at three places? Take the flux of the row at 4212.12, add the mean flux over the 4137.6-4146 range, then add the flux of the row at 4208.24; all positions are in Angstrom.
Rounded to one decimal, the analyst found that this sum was 49.6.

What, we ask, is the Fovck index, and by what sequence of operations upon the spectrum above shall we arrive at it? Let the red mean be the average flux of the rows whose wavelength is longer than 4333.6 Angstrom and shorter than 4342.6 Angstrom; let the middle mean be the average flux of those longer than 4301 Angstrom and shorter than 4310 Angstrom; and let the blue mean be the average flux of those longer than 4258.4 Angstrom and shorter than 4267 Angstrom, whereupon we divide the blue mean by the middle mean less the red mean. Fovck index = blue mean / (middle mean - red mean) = -6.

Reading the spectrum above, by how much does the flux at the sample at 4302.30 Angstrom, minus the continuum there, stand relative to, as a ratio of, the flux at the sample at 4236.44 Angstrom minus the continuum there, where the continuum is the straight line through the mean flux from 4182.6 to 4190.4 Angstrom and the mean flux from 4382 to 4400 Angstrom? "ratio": 5.6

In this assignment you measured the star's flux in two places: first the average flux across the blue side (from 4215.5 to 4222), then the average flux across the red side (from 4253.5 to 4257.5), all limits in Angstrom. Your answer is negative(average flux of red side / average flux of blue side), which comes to -0.98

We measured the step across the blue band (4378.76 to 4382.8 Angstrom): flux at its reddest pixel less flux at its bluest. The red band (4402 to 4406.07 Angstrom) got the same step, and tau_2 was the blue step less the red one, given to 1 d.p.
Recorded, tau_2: -1.1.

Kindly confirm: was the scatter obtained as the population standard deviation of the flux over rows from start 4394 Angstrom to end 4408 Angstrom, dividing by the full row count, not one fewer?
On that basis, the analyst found 0.23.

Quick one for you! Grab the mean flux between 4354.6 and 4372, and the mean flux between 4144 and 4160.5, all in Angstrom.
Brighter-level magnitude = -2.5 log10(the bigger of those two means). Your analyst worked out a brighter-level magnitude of -3.04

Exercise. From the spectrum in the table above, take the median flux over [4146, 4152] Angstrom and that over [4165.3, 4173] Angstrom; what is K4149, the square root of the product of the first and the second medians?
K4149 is 16.3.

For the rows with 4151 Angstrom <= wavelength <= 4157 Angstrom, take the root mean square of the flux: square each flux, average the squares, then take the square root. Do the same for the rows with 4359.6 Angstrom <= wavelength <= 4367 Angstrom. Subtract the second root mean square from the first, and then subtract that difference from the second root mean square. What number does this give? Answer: 17.4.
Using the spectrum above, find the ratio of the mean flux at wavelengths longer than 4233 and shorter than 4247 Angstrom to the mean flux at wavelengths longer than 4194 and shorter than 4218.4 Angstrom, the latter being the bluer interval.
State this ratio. 0.96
